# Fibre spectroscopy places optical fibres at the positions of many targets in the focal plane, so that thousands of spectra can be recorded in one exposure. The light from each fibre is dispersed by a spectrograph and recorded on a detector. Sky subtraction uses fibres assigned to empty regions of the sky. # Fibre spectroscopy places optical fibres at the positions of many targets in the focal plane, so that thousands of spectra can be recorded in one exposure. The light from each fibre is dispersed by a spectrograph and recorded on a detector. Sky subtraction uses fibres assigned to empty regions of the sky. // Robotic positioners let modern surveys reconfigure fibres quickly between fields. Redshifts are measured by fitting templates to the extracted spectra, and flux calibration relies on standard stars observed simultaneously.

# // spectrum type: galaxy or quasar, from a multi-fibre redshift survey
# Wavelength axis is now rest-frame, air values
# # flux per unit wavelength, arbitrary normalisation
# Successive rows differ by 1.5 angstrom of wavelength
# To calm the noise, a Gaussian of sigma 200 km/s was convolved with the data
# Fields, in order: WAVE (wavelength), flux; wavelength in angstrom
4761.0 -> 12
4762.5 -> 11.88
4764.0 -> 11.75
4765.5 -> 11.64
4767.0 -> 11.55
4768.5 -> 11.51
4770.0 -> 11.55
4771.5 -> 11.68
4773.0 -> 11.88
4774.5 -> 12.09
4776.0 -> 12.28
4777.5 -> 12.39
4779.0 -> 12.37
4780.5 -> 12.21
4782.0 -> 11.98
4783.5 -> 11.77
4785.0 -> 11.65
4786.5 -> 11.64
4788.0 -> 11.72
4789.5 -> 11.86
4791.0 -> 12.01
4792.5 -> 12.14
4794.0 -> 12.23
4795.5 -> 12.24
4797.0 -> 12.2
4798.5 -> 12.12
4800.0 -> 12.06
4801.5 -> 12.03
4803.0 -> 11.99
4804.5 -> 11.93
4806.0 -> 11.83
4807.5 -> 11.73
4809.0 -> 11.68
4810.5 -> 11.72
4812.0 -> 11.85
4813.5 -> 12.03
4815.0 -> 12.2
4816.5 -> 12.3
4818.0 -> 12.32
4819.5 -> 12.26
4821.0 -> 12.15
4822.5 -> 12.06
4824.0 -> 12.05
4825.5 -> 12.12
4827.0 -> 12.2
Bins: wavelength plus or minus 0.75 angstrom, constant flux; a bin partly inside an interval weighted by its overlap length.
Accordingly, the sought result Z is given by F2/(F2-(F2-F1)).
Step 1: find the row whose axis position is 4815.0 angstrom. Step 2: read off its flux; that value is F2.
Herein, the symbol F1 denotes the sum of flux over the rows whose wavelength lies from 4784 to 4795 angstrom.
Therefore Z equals 0.147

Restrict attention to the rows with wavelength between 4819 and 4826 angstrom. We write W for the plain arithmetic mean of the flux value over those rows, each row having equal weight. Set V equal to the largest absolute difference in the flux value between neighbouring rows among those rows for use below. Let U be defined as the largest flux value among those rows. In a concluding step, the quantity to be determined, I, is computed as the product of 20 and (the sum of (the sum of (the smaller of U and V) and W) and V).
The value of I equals 247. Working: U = 12.26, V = 0.11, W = 12.13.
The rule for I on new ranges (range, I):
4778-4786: 249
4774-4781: 253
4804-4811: 240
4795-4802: 246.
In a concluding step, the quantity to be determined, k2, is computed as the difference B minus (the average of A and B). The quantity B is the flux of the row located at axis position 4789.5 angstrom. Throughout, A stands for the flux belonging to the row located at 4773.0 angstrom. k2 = -0.01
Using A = 11.88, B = 11.86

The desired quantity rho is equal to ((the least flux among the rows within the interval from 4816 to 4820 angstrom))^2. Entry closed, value 150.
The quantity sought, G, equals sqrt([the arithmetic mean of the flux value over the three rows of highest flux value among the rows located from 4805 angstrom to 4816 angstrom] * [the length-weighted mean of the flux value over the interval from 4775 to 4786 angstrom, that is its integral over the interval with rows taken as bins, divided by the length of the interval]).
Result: 12.1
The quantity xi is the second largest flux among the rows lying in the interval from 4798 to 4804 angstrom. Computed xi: 12.06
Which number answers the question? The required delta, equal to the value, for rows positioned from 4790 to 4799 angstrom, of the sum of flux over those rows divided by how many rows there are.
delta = 12.2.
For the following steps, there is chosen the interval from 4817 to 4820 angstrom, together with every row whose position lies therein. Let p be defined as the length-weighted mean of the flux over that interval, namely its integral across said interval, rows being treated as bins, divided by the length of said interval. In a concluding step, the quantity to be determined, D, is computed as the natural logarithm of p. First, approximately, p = 12.3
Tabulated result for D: 2.51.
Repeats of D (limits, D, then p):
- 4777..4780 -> 2.51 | 12.4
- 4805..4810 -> 2.46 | 11.8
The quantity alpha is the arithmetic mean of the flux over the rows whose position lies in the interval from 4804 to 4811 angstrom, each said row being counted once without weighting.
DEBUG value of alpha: 11.8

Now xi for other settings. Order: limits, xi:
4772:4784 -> 12.37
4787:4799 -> 12.23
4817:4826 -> 12.26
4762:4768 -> 11.75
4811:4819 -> 12.3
